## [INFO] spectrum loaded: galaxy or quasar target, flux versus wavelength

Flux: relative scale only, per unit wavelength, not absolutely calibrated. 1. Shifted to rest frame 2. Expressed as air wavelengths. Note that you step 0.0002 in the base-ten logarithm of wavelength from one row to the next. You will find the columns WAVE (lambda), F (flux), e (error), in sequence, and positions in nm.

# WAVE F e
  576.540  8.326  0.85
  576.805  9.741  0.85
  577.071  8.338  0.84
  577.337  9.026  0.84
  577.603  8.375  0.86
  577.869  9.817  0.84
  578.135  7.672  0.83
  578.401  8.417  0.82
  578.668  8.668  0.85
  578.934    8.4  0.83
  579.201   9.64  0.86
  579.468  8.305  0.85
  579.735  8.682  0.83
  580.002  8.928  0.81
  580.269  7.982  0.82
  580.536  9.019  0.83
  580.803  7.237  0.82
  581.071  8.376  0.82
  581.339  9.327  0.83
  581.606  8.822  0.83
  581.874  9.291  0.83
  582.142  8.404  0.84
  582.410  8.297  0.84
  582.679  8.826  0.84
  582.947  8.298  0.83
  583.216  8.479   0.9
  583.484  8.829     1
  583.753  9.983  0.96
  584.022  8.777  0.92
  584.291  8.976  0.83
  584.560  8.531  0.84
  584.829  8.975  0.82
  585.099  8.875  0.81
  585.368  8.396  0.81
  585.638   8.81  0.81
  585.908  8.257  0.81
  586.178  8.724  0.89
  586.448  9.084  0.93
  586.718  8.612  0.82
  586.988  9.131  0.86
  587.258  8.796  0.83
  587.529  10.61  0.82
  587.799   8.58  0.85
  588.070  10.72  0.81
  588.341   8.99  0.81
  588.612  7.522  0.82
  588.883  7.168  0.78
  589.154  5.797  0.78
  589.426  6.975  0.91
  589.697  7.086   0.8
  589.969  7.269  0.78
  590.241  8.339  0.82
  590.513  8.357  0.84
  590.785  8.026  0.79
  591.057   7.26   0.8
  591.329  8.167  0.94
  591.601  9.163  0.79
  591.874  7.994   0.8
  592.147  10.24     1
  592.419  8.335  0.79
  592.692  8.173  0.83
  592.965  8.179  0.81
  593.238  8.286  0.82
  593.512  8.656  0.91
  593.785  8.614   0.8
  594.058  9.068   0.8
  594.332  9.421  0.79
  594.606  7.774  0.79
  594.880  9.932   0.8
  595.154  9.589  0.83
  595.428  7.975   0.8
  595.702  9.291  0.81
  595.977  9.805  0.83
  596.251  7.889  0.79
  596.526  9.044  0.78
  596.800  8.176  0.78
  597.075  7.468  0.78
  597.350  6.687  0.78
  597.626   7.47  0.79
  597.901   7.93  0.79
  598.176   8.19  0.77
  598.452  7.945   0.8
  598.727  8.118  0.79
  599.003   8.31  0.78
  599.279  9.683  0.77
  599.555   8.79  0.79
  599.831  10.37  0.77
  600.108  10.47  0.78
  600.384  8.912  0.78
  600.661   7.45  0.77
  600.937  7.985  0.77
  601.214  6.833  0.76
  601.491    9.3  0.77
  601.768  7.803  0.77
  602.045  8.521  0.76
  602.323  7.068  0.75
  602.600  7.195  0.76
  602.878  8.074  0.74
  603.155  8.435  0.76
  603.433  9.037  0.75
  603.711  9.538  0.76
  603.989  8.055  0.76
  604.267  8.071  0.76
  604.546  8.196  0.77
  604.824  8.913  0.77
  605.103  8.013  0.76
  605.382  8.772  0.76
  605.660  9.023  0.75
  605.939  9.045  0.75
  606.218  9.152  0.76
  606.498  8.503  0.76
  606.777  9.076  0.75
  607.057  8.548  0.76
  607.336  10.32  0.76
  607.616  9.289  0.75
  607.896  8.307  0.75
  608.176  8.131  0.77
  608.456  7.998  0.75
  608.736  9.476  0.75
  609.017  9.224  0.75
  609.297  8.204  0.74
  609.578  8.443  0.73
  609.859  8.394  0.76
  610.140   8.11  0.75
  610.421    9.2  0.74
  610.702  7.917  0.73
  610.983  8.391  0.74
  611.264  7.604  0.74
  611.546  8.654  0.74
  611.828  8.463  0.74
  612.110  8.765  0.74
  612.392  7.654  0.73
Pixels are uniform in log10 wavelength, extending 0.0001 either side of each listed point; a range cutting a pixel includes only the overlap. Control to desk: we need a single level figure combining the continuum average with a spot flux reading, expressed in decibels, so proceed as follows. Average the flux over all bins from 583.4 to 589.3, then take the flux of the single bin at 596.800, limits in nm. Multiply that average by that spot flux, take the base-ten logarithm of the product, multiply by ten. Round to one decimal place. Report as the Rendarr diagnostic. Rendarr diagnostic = 18.5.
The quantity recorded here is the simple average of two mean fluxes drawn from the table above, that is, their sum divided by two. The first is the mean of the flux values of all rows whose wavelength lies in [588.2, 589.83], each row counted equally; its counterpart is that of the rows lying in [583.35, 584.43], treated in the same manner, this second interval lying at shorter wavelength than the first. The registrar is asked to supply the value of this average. 8.20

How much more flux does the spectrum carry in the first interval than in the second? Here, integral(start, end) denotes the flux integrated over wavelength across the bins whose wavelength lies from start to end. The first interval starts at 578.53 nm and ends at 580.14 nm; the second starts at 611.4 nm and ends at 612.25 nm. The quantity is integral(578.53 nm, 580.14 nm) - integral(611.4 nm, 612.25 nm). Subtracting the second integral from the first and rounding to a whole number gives 7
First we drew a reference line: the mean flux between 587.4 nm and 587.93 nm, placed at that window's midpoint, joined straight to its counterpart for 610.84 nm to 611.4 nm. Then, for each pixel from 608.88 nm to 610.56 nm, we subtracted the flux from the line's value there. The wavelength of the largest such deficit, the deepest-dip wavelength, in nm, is 610.140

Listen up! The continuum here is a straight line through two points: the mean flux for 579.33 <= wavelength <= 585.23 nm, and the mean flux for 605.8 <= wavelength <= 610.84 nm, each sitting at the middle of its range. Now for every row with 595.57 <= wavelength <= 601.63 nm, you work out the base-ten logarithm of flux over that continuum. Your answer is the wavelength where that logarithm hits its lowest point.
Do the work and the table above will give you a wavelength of 597.350 nm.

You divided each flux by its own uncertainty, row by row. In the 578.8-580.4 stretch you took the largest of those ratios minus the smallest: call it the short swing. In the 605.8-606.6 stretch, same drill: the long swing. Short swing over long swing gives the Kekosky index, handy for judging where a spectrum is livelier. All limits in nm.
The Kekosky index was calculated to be 1.7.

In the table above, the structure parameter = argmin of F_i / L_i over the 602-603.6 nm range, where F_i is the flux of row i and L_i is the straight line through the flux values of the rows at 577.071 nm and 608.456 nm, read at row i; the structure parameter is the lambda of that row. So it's 602.323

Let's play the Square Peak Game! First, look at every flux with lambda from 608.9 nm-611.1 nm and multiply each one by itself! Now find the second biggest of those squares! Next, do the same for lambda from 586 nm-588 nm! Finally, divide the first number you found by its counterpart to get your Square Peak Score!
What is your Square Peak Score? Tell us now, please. 1.0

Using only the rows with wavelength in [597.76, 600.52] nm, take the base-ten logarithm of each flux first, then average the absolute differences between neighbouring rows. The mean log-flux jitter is 0.033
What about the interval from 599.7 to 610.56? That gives 0.038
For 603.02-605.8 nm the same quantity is 0.030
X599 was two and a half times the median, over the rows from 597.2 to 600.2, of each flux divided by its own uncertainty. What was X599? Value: 26.6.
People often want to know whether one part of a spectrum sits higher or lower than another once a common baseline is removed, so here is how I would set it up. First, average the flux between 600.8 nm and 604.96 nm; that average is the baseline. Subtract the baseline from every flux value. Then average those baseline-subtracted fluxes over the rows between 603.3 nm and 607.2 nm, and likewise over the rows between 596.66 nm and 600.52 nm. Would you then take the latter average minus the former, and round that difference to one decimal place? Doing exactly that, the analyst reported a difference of -0.2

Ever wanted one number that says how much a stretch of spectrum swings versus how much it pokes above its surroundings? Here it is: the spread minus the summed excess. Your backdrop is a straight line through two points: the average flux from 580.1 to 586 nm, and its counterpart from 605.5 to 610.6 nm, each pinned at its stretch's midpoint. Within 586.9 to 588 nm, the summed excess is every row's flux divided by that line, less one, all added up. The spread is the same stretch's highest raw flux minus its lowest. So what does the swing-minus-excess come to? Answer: 1.8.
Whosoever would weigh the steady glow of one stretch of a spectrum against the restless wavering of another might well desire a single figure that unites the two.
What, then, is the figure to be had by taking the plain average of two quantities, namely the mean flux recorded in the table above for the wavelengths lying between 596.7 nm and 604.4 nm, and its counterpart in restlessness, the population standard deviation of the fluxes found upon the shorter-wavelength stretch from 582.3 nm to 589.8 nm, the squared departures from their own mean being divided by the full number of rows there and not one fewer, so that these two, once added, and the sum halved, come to 4.64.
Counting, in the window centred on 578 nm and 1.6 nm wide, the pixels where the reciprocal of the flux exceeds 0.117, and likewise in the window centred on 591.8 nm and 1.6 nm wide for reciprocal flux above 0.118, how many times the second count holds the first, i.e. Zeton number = 1.3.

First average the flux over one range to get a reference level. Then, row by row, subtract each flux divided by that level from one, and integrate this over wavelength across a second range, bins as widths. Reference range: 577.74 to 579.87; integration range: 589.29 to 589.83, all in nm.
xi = 0.10 nm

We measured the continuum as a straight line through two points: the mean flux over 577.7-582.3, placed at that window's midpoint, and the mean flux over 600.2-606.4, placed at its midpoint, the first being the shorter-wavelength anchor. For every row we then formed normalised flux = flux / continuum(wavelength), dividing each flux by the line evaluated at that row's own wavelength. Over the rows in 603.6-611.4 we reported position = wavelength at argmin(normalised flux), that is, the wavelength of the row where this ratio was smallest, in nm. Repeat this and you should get 611.264 nm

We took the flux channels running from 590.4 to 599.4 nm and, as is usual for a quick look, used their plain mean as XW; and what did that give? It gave 8.46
